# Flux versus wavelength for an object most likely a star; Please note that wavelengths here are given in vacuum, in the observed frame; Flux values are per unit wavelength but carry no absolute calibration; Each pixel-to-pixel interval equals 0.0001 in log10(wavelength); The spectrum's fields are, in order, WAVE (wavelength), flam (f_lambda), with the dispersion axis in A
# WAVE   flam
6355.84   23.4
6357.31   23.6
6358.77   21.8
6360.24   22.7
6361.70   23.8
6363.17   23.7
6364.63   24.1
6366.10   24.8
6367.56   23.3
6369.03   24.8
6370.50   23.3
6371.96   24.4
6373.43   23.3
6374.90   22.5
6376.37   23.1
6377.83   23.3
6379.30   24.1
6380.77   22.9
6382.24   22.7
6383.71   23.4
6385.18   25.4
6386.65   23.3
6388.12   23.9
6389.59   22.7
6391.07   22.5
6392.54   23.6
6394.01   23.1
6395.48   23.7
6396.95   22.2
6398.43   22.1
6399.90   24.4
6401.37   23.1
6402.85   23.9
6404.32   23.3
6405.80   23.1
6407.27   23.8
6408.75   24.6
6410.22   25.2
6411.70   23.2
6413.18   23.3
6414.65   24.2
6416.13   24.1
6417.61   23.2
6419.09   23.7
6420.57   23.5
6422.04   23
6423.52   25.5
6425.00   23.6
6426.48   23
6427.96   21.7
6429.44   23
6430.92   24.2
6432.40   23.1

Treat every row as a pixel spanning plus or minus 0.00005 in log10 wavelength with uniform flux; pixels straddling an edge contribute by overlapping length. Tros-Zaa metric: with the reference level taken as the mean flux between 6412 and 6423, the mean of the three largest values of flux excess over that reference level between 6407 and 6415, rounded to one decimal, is 1.1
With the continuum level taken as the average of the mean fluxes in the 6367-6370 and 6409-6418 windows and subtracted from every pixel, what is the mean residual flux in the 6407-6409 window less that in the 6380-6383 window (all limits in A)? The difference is 1.4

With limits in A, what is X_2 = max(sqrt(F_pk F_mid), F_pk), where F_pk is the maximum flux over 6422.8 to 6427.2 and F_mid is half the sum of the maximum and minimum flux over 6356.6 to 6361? 25.5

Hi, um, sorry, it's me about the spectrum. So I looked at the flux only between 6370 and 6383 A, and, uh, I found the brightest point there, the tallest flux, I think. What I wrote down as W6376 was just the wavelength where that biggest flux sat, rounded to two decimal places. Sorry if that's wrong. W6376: 6371.96 A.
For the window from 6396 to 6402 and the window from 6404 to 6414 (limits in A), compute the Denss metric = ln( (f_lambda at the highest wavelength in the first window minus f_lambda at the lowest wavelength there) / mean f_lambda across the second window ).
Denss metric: -3.3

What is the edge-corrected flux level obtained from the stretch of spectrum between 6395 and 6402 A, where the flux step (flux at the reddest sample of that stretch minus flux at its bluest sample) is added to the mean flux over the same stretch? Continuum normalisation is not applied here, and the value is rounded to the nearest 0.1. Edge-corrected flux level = 22.5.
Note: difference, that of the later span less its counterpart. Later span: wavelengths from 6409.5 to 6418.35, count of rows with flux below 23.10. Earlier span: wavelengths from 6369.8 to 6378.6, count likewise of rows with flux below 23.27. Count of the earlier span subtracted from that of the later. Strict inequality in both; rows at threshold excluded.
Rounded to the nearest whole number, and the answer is -2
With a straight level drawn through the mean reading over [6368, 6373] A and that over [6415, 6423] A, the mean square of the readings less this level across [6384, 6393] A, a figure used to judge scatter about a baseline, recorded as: 1.0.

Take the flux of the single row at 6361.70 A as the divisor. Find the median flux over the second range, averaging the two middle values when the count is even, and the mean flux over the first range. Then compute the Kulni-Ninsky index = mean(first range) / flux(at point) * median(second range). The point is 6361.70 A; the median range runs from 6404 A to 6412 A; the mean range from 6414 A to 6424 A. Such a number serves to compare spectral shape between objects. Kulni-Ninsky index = 23.6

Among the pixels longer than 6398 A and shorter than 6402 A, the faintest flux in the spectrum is 22.1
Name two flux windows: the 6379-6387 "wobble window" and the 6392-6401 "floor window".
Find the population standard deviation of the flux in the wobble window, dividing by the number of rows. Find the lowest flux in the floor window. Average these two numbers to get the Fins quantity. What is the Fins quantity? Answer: 11.5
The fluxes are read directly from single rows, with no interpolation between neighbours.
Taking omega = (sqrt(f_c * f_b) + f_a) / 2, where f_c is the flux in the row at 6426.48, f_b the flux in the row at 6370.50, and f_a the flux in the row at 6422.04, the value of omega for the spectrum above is 23.1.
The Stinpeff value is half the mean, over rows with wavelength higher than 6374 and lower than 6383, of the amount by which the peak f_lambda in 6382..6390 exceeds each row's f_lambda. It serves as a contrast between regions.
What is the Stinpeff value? 1.15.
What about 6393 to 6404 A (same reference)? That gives 1.09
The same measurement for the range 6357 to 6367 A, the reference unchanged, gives 0.95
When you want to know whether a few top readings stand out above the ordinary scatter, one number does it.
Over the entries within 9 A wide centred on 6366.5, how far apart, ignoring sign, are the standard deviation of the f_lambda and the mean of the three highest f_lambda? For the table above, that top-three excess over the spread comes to 23.9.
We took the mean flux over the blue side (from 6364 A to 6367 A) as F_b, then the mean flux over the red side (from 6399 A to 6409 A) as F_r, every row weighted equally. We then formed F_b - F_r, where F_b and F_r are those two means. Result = 0.7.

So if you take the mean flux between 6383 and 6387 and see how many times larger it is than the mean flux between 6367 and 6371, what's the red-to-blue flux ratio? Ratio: 1.01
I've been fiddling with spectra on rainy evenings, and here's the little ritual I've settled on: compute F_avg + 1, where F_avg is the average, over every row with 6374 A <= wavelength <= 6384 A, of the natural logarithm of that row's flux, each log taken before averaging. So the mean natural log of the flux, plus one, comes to 4.141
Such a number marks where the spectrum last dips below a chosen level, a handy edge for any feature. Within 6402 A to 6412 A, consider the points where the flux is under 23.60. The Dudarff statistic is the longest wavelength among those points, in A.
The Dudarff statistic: 6411.70 A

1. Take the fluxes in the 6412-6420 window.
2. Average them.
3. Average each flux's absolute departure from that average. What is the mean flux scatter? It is 0.36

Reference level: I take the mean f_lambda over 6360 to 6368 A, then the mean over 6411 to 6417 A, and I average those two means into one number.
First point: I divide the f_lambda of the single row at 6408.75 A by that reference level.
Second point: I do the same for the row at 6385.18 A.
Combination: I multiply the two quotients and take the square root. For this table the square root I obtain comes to 1.05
